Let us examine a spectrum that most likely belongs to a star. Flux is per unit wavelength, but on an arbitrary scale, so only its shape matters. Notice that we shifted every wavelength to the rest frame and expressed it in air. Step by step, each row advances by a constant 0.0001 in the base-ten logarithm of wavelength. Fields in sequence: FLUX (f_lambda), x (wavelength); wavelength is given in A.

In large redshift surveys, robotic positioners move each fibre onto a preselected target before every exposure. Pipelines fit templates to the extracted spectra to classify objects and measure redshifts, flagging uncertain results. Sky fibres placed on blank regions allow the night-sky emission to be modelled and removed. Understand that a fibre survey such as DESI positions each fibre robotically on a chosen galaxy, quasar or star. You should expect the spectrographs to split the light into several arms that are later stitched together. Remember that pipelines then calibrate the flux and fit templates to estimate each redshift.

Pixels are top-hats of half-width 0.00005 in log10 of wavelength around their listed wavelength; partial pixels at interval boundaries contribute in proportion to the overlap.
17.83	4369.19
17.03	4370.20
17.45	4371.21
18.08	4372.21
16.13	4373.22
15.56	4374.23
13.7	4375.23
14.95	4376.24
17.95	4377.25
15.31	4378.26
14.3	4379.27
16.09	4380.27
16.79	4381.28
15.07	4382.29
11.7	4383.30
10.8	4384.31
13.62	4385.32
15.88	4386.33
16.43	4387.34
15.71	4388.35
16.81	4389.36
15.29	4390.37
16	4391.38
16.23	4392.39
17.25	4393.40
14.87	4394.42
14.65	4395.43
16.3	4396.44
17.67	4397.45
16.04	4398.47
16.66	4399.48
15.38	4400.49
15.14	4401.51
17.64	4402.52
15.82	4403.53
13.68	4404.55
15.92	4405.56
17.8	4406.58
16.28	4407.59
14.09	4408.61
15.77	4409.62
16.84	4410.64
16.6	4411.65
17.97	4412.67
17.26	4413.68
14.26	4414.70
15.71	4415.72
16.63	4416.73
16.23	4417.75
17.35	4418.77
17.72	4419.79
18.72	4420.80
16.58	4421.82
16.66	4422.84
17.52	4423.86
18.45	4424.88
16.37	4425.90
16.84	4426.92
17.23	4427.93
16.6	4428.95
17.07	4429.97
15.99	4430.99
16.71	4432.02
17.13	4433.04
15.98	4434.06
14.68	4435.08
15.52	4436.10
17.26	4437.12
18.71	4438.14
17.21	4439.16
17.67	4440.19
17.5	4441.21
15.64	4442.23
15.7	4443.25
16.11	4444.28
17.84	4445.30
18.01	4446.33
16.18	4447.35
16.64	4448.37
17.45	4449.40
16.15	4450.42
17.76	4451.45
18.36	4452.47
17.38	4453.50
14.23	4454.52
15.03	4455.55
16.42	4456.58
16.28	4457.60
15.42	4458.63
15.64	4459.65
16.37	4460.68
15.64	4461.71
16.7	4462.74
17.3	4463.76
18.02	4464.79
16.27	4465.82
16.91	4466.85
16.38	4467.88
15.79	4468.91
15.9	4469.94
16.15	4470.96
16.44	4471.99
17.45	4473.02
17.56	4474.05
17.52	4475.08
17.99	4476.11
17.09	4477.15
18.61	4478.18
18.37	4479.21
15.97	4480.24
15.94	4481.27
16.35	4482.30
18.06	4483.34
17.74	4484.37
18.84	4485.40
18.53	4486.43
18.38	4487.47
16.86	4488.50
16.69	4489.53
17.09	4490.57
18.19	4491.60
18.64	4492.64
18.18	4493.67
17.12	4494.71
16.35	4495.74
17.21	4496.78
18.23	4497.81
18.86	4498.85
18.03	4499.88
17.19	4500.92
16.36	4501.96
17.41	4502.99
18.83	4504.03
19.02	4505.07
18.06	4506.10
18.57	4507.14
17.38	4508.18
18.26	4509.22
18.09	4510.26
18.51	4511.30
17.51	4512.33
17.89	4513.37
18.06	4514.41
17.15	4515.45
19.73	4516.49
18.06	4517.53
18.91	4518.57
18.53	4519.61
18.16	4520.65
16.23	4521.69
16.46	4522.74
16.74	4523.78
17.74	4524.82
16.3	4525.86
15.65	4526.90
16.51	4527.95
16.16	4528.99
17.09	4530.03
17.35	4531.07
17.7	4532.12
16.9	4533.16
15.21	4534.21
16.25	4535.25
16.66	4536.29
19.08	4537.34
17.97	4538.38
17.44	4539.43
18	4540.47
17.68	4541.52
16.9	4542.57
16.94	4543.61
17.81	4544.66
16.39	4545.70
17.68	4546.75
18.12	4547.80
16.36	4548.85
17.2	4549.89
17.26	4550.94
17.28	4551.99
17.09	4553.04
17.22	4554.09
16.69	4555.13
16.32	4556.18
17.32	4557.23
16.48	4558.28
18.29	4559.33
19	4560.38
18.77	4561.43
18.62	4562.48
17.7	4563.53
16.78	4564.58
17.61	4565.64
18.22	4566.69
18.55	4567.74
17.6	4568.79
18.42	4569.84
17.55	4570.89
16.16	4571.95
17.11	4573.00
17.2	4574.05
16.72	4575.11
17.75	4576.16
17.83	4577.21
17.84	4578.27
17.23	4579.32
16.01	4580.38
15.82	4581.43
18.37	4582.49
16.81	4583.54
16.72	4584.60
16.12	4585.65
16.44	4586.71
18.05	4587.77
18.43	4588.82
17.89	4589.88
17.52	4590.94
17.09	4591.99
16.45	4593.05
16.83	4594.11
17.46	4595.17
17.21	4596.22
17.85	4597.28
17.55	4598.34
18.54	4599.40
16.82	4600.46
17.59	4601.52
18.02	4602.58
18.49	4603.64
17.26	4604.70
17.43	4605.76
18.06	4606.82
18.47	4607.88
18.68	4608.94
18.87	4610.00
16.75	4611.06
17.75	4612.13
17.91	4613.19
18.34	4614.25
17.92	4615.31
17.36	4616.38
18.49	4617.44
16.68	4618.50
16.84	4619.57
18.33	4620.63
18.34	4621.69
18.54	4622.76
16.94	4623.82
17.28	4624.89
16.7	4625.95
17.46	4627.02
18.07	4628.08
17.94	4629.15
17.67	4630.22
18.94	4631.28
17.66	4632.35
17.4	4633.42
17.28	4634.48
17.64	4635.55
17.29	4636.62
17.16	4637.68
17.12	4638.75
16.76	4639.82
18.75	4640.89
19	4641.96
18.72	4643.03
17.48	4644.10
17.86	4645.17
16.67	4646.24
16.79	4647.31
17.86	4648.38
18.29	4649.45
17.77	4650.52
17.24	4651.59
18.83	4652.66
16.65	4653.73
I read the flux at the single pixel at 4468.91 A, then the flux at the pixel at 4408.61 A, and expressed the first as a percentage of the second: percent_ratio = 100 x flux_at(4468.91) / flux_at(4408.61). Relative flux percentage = 112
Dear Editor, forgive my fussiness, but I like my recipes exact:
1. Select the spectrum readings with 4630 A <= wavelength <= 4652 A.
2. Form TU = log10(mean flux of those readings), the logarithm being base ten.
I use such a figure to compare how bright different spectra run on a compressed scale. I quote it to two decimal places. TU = 1.25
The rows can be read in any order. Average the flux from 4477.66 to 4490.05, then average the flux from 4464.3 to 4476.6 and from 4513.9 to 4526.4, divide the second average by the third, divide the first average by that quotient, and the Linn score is 18.4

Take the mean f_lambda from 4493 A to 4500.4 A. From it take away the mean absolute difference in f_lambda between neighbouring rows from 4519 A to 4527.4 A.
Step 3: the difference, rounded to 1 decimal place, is 16.9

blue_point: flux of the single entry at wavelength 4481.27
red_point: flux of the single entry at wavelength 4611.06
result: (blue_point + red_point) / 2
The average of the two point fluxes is 16.3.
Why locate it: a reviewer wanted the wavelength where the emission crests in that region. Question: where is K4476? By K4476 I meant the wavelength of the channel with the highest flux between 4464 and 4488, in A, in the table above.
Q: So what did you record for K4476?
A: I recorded 4485.40 A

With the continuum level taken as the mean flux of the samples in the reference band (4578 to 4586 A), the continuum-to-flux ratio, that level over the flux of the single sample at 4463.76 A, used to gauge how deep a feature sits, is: 0.97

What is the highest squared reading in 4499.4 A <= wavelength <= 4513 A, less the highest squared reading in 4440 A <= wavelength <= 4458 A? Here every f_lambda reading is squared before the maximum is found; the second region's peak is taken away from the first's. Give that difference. 25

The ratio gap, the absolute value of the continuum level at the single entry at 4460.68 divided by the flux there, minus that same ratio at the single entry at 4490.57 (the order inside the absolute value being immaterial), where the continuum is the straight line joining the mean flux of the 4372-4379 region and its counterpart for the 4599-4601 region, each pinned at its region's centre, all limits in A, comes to 0.03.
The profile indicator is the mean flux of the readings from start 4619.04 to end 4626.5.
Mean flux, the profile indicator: 17.6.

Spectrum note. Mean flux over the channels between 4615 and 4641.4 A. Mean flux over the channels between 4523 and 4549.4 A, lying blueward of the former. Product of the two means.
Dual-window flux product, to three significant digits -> 301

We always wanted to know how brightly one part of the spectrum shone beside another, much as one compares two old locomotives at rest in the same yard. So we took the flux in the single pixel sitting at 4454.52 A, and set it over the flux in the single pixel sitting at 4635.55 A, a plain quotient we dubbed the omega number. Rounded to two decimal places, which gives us 0.81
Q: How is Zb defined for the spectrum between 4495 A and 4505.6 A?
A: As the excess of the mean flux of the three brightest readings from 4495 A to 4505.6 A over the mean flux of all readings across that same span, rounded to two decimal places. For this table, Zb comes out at 1.15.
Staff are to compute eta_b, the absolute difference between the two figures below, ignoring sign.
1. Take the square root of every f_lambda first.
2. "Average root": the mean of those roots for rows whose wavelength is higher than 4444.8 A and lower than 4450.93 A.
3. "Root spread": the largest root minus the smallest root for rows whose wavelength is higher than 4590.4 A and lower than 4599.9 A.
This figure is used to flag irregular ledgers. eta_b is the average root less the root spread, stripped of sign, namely 3.88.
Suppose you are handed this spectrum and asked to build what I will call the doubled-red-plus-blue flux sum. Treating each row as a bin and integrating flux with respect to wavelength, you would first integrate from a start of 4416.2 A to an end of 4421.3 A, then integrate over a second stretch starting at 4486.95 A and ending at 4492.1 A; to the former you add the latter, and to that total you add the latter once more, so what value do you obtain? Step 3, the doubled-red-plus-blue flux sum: 268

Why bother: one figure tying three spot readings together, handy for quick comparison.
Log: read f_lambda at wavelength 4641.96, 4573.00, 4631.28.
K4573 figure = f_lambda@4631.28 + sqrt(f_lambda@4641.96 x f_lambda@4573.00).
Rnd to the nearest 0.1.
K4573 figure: 37.0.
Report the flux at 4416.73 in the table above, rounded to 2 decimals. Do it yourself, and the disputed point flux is 16.63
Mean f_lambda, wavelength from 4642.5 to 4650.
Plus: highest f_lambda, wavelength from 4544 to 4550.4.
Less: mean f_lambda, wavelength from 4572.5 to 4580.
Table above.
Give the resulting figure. 18.4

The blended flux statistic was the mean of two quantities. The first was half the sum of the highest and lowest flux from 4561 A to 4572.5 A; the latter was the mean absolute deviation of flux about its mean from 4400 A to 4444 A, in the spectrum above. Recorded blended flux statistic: 9.19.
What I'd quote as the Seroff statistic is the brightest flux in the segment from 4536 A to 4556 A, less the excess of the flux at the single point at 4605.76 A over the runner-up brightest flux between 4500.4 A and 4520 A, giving 20.7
